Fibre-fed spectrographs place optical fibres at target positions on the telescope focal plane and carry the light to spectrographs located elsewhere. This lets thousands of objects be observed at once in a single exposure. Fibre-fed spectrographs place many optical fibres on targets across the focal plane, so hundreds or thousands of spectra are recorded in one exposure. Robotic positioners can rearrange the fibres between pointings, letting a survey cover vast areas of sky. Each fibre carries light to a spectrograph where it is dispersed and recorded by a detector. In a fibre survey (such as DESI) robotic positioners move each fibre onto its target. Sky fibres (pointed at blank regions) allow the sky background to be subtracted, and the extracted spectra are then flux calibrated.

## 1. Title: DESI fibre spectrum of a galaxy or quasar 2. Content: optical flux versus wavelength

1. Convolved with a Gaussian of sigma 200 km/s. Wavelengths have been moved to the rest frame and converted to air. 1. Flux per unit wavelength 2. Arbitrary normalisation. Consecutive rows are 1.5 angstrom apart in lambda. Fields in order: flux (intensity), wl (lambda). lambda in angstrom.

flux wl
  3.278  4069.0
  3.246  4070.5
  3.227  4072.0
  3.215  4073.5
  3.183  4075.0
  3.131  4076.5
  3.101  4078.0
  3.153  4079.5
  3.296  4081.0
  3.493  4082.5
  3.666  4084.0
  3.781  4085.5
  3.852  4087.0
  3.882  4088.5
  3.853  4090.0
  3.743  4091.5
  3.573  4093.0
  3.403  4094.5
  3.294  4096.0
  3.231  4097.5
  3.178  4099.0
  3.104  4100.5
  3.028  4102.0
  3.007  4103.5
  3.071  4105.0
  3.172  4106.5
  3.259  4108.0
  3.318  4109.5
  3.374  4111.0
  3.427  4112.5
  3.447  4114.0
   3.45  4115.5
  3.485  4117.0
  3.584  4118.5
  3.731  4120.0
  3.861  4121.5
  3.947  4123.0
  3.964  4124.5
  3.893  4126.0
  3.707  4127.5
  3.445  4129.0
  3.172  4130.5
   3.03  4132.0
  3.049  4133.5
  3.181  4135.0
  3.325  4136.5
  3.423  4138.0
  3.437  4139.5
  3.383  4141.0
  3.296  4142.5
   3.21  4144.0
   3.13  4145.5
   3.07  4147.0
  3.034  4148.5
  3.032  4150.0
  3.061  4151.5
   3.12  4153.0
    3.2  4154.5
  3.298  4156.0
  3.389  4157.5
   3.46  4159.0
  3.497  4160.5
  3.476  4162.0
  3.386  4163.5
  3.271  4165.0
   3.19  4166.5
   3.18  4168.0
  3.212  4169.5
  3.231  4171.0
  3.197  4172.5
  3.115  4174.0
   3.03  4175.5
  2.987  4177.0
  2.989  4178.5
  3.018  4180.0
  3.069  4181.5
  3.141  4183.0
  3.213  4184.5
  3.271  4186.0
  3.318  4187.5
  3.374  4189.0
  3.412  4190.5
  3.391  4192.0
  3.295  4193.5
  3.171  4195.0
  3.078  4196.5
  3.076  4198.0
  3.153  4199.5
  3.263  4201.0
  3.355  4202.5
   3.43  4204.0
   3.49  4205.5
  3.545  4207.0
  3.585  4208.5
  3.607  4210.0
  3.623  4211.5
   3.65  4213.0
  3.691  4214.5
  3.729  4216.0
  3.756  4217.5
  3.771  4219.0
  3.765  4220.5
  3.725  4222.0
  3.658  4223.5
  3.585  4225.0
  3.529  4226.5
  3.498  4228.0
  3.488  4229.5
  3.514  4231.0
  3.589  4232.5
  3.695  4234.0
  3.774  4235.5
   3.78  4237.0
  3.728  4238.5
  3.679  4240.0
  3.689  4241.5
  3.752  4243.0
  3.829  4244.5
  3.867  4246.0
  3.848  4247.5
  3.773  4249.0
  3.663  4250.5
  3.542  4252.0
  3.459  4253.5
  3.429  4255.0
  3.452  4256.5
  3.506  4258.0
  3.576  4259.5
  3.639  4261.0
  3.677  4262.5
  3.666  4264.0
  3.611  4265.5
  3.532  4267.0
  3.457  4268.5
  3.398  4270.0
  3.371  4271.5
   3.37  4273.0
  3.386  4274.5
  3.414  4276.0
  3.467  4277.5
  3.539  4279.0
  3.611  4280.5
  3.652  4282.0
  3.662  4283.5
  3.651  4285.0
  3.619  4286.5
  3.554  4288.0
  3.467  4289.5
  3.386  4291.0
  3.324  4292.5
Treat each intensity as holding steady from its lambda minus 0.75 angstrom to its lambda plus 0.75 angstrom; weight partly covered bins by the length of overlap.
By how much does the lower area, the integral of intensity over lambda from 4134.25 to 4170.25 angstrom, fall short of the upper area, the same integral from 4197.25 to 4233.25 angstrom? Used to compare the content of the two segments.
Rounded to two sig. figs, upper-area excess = 10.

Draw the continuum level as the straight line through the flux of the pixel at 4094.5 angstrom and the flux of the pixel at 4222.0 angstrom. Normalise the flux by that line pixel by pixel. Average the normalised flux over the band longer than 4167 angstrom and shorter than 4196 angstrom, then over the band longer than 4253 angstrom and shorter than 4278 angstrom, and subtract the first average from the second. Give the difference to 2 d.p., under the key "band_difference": 0.03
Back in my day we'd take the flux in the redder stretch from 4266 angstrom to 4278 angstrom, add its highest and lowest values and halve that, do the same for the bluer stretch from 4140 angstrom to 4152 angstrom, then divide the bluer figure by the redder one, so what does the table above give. 0.93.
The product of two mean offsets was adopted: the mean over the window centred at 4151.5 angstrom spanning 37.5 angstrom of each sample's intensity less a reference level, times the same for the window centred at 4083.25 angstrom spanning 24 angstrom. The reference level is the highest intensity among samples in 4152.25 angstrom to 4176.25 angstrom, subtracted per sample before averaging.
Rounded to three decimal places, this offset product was 0.006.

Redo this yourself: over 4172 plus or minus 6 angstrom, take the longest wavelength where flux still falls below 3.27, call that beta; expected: 4177.0 angstrom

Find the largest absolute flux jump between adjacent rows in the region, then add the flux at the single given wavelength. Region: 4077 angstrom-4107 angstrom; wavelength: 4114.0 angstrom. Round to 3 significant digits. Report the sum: 3.64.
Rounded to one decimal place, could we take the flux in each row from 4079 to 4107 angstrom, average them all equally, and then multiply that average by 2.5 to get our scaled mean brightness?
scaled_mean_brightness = 8.5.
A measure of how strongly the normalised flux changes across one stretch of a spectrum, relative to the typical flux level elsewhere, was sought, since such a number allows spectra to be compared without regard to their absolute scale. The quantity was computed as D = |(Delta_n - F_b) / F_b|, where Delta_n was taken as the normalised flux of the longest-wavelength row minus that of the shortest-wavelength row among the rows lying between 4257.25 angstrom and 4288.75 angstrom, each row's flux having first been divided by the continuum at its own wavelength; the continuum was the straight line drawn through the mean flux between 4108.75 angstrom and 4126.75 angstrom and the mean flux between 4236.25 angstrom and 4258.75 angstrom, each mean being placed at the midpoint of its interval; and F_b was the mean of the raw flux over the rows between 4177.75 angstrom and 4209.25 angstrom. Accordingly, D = 0.997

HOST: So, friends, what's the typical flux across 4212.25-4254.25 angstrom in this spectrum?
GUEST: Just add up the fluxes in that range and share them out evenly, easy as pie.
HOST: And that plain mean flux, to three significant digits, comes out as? 3.68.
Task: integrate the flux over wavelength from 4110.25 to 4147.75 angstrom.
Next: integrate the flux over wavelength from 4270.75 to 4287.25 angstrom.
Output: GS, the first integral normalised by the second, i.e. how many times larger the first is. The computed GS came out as 2.2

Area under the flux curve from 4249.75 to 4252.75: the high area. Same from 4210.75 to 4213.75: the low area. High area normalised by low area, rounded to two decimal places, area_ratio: 0.99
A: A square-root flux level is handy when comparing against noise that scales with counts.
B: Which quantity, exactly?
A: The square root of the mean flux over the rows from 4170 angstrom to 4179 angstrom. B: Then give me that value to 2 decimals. 1.76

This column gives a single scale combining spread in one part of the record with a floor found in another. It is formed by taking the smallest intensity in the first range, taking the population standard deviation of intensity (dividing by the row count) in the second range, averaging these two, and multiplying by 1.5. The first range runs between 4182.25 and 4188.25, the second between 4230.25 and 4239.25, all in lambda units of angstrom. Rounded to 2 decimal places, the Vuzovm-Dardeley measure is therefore 2.43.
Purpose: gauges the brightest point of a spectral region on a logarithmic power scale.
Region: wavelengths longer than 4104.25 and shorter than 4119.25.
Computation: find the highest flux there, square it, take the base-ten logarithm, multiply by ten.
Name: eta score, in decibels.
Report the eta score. 11.1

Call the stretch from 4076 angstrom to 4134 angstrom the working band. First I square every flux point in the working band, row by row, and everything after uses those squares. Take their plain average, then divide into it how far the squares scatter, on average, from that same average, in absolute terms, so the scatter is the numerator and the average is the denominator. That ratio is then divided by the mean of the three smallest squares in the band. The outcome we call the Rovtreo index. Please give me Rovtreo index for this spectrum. 0.016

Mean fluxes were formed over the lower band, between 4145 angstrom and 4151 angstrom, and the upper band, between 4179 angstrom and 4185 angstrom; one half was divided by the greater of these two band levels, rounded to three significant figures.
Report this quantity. 0.161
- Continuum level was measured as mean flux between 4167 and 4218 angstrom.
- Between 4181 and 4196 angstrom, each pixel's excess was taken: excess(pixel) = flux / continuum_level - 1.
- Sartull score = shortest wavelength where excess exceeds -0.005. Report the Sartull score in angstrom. 4187.5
